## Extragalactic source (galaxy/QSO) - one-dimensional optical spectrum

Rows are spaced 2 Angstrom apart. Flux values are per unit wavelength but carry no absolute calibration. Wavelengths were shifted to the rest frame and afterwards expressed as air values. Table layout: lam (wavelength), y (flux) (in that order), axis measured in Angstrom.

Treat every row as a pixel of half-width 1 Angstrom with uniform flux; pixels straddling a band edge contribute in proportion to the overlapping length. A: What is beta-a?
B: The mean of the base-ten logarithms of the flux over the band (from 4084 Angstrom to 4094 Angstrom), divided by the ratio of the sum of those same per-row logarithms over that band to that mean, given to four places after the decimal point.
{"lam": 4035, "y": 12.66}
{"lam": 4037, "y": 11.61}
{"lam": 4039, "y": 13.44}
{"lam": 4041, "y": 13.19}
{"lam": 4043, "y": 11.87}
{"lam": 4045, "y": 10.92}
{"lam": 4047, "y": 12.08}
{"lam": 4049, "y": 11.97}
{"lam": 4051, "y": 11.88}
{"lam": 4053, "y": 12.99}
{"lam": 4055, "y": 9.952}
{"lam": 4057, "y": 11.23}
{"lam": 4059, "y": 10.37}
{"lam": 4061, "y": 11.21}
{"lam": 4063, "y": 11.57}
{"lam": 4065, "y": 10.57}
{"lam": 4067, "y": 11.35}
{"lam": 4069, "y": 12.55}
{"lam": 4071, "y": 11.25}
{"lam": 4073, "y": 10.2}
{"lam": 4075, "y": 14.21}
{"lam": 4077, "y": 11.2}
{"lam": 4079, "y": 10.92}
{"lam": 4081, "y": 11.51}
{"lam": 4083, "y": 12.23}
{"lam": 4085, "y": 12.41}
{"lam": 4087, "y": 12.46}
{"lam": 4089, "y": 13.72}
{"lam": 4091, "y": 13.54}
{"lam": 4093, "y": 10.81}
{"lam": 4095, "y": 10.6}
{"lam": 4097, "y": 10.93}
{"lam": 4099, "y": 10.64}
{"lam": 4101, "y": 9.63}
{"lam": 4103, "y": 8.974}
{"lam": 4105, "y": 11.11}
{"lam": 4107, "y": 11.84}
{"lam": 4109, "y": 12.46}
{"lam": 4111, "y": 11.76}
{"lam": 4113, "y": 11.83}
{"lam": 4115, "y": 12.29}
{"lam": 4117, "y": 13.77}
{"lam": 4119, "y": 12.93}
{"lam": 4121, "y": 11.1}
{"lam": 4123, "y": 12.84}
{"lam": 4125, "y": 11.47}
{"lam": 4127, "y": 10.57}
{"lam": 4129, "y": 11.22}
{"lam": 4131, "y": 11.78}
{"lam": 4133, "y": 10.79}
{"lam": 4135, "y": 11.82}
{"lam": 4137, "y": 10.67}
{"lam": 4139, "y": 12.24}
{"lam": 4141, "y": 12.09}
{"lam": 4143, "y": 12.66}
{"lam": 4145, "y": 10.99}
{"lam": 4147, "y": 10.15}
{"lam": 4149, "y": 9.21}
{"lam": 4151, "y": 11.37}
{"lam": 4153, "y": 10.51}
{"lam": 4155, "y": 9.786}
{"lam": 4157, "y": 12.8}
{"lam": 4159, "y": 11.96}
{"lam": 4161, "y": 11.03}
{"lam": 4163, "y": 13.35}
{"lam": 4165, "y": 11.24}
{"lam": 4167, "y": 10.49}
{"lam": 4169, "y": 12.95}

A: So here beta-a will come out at 0.2197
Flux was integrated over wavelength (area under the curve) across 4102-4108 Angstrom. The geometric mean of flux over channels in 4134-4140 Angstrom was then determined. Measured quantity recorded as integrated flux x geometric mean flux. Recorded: 738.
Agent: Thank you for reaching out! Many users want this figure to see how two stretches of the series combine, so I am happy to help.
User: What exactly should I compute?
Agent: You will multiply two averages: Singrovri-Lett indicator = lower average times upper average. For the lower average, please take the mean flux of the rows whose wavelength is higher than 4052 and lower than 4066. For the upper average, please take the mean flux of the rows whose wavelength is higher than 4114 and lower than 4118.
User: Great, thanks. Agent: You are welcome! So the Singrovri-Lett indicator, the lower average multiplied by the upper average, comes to 145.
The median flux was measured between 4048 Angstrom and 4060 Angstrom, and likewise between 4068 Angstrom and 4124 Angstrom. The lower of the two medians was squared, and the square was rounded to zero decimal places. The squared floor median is 134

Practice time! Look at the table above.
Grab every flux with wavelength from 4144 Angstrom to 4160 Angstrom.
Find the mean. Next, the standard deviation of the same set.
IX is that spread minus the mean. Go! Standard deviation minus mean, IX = -9.7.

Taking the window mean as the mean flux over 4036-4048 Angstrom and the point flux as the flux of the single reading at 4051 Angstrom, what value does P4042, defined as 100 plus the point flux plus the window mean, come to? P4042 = 124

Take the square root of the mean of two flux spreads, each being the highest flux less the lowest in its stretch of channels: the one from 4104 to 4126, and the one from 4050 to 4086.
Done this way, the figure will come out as 1.86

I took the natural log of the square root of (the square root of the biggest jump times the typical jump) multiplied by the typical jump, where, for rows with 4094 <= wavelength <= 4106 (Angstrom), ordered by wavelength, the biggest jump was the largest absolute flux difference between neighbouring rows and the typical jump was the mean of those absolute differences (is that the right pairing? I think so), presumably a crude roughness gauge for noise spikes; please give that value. 0.10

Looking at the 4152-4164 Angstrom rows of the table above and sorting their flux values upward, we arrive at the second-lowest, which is 10.51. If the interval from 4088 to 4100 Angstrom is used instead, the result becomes 10.64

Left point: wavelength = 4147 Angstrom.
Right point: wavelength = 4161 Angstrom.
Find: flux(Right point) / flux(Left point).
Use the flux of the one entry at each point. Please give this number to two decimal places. 1.09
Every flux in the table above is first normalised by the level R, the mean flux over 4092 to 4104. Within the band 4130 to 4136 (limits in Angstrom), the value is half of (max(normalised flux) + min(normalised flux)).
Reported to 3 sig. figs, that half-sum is 1.10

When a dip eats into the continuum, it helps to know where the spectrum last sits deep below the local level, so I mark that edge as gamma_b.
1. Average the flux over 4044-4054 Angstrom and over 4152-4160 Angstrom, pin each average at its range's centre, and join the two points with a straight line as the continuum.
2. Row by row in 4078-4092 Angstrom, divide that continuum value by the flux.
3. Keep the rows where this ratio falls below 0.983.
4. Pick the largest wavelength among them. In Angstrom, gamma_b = 4091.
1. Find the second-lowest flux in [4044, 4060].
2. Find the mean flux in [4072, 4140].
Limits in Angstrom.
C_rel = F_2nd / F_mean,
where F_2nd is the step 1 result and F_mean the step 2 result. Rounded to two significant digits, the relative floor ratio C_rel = 0.89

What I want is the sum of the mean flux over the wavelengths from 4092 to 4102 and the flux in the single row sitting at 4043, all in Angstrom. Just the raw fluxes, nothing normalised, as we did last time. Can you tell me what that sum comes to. 22.4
